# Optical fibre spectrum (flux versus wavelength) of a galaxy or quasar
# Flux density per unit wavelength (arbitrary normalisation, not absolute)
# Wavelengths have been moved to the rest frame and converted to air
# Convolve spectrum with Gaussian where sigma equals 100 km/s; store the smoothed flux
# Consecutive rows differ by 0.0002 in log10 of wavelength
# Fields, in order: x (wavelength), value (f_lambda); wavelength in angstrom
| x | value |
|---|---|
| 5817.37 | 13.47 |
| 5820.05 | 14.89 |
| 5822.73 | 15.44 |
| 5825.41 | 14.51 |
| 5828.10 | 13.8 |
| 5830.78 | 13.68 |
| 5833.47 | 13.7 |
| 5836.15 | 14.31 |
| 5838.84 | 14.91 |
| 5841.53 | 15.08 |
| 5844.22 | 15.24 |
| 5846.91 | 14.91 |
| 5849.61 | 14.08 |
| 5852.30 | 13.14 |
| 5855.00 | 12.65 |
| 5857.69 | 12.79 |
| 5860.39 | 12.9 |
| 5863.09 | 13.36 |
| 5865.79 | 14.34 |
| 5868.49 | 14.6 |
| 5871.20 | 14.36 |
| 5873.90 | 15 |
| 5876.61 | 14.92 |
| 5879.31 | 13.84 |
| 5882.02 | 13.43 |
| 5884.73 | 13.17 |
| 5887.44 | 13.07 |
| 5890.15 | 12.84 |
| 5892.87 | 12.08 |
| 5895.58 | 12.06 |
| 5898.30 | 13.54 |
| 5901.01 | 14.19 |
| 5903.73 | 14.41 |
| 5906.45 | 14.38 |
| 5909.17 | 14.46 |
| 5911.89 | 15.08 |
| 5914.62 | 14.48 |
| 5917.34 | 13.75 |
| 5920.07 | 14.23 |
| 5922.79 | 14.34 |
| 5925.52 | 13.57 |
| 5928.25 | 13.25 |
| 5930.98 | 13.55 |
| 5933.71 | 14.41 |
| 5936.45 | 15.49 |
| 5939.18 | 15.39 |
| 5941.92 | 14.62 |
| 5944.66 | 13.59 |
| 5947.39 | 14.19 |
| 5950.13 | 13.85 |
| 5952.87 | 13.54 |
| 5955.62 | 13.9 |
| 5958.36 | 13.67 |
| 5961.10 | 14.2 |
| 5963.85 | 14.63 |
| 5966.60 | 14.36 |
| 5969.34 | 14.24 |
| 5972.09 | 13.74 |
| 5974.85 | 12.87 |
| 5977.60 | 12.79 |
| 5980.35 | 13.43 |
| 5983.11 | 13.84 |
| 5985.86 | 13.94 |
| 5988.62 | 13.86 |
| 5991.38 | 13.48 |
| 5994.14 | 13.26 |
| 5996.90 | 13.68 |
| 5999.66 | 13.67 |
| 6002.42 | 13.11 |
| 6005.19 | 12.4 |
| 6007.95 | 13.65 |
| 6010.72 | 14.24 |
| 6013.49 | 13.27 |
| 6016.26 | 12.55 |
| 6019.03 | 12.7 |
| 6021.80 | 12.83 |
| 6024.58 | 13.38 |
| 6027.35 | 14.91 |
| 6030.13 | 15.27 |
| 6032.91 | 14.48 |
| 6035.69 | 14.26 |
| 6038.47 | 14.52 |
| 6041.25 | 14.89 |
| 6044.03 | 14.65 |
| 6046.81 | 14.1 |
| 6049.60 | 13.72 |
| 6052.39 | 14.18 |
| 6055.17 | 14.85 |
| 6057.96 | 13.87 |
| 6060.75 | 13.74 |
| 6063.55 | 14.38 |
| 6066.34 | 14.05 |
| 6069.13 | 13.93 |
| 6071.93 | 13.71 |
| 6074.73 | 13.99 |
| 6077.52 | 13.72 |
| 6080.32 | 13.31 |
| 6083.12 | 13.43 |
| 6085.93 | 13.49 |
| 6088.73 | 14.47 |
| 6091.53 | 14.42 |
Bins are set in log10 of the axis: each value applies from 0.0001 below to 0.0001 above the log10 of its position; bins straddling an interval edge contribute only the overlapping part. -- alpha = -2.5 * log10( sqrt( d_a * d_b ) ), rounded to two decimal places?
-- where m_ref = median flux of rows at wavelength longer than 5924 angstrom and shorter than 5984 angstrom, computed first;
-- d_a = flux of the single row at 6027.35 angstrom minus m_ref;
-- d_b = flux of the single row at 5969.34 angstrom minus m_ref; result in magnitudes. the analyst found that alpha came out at 0.47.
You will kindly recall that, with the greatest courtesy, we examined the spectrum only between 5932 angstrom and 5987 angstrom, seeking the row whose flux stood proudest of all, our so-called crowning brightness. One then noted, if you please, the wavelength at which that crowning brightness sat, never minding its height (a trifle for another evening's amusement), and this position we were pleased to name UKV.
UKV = 5936.45 angstrom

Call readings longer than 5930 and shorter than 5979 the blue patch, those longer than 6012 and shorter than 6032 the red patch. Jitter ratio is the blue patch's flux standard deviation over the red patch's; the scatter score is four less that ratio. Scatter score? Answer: 3.3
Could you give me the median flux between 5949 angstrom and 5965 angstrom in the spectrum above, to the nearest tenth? 13.9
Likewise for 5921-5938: 14.0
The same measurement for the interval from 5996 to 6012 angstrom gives 13.7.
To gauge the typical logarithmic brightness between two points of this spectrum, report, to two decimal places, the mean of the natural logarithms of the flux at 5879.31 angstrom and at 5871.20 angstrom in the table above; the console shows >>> 2.65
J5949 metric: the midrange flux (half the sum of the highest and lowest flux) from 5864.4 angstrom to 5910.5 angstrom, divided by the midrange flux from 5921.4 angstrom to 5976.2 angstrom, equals 0.95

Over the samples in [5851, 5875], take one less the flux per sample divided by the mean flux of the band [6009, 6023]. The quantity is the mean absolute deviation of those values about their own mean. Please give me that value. 0.060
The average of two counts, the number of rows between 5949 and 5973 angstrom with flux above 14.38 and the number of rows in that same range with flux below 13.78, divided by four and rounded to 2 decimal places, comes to 0.50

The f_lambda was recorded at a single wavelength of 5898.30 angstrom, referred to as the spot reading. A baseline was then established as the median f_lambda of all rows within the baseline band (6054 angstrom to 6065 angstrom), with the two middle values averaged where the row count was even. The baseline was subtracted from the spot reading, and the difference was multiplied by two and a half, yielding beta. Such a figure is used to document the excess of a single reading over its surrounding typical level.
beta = -1.5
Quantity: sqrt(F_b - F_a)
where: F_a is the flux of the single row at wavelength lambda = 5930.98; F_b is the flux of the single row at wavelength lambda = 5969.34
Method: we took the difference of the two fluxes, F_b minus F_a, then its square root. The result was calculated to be 0.83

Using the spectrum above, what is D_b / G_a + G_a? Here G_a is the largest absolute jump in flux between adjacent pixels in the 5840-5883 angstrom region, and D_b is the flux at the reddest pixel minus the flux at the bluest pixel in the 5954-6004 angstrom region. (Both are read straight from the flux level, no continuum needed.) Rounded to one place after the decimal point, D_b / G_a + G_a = 0.3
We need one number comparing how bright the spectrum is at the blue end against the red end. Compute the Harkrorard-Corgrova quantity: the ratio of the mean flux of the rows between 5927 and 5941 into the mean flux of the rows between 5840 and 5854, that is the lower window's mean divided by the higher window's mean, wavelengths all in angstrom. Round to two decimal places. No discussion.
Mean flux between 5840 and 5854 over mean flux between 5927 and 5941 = 1.00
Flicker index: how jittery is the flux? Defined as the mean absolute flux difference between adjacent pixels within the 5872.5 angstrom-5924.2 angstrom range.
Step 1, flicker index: 0.44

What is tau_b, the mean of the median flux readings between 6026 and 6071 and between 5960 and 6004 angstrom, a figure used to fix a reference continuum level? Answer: 14.0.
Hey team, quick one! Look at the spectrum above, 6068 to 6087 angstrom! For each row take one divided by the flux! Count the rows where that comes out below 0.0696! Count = 0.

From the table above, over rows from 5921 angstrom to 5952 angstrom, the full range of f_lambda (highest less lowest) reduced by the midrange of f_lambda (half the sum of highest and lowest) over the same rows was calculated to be -12.1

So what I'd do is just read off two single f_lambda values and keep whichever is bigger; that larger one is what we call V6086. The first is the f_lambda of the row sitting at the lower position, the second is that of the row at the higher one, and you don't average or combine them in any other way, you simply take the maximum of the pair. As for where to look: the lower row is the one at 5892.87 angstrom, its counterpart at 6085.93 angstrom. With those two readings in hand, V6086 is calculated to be 13.5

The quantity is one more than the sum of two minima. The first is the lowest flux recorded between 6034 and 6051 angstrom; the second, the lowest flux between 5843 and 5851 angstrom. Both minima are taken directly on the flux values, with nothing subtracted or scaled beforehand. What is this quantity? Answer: 28.80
